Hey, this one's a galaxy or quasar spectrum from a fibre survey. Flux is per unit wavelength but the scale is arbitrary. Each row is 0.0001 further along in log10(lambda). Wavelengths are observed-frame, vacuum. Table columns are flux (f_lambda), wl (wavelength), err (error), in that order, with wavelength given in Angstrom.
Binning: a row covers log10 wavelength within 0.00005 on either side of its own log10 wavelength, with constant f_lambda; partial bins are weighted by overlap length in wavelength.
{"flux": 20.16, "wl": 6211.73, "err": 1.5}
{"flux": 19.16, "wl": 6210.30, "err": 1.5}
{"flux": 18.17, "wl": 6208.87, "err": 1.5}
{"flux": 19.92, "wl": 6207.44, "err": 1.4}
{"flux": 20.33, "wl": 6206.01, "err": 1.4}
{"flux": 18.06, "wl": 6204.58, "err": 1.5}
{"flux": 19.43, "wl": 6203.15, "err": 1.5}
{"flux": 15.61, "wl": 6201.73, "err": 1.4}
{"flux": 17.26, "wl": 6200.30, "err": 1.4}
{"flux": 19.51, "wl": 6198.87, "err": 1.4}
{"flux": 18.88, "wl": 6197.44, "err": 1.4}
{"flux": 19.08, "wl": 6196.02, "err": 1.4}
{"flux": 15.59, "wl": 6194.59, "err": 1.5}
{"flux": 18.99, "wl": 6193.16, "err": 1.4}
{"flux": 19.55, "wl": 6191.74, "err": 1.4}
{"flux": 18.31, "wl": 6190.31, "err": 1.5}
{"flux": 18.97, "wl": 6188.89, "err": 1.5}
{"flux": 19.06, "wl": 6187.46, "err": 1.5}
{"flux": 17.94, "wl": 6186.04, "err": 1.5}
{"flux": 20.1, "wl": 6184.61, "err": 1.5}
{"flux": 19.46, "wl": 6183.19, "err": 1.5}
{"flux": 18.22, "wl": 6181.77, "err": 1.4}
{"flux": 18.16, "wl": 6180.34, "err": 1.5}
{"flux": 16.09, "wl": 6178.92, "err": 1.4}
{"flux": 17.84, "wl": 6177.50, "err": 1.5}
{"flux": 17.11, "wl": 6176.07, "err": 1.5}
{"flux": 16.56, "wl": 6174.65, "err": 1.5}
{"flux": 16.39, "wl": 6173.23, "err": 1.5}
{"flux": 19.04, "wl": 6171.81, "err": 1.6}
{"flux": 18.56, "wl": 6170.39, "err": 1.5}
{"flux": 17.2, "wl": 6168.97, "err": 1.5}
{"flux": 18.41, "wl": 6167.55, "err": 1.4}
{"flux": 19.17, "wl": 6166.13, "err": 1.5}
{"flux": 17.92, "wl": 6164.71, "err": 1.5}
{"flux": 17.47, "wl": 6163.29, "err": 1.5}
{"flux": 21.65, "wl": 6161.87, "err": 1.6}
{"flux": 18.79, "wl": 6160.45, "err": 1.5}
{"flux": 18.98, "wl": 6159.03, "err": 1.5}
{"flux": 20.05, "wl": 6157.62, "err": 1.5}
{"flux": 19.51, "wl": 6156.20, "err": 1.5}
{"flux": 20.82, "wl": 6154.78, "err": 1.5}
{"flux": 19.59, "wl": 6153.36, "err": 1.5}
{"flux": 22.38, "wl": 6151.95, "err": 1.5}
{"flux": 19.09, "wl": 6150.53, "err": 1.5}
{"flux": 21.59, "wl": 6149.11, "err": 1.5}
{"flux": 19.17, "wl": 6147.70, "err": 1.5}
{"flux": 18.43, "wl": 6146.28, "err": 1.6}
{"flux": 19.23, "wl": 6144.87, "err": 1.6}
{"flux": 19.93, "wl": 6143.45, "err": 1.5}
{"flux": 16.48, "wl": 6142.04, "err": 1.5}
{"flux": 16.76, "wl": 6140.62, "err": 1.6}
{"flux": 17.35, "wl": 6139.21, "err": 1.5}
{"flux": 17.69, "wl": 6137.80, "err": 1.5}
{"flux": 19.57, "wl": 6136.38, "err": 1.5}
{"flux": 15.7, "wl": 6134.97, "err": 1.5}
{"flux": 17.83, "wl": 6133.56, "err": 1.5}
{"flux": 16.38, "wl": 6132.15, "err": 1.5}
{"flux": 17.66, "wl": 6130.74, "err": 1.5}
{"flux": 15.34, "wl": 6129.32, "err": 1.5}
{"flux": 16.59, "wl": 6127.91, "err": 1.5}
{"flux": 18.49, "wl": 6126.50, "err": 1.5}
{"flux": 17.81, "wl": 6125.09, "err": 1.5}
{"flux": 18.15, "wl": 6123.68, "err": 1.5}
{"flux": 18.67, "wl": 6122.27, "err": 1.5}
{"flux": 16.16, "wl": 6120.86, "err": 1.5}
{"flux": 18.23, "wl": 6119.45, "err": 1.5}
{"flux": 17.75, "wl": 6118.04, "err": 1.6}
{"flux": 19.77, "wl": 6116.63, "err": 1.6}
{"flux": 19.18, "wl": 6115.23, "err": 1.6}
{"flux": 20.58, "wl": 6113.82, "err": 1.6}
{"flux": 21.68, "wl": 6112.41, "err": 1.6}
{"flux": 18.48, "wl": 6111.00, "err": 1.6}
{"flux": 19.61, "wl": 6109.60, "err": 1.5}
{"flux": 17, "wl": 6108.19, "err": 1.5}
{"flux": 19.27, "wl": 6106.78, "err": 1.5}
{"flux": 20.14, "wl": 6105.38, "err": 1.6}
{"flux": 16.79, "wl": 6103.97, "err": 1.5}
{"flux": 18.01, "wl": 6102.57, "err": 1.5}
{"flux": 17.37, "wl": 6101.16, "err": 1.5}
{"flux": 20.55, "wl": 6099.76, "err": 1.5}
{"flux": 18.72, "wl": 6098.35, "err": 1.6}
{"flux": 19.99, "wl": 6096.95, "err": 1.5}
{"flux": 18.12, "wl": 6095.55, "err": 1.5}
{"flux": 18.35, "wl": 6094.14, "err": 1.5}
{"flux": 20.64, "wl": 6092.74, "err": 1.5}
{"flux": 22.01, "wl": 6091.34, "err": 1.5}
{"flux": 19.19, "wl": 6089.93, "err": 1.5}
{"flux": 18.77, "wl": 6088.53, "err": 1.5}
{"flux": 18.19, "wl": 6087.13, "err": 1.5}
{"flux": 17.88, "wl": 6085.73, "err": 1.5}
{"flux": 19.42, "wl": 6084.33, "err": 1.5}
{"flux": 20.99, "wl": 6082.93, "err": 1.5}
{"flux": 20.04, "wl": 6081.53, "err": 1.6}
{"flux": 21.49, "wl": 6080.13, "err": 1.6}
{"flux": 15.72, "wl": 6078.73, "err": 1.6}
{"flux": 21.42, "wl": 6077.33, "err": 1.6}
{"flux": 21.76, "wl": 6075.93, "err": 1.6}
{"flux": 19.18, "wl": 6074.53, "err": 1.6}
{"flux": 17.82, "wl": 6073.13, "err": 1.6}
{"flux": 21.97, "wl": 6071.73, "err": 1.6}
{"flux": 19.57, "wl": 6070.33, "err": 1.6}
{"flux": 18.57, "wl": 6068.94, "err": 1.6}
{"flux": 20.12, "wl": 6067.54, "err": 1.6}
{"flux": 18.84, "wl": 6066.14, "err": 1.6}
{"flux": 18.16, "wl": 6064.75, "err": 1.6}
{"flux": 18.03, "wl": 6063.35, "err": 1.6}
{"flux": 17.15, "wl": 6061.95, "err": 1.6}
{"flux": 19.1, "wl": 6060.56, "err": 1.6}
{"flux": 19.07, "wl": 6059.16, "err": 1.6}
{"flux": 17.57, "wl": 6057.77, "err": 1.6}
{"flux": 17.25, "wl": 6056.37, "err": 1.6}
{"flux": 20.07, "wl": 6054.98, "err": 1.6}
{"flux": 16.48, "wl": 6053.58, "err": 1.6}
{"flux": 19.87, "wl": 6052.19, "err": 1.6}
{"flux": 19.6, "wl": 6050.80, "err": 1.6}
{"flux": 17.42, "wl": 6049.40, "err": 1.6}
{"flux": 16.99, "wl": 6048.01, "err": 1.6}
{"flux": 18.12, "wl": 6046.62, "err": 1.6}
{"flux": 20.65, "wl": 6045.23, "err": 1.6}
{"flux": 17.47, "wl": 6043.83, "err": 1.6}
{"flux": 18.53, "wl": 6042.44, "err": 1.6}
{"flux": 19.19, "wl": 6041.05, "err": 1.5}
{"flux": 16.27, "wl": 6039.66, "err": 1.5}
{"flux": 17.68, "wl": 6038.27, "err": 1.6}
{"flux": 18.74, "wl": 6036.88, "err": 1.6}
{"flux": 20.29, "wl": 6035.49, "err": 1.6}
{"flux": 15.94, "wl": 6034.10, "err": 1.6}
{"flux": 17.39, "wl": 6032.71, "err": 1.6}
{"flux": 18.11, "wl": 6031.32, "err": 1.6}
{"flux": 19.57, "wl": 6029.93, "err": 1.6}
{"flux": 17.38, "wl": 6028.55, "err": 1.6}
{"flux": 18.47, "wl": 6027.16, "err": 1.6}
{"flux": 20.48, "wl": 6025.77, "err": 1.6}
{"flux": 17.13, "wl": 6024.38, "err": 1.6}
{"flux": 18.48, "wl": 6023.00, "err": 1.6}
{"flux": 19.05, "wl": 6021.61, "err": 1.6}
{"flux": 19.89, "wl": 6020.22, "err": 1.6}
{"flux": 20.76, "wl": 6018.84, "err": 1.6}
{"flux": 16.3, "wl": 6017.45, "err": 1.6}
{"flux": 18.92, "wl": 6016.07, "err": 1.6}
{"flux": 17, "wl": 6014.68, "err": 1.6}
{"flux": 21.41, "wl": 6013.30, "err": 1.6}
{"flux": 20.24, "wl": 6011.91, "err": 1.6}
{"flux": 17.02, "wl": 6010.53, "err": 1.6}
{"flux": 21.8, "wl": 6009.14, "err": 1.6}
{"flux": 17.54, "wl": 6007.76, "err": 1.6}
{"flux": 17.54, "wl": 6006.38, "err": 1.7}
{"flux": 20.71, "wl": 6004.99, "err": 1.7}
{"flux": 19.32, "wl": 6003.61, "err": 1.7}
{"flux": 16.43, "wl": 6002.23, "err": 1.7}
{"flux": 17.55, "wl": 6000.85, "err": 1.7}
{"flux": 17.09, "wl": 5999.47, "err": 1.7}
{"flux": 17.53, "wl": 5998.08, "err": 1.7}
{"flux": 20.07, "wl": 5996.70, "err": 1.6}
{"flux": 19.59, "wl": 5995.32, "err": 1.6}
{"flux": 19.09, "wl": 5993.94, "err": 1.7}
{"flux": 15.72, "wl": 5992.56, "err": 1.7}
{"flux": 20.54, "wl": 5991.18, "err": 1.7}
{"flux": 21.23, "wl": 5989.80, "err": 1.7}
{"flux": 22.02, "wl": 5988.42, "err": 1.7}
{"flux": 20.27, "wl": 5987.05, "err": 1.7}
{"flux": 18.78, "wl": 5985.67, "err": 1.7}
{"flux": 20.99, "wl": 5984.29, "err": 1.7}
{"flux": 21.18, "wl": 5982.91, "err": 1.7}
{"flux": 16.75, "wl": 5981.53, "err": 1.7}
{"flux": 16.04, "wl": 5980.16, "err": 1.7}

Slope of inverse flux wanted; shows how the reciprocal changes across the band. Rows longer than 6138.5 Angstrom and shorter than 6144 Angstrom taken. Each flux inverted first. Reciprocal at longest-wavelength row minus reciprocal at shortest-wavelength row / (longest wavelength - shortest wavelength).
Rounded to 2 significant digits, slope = -0.0018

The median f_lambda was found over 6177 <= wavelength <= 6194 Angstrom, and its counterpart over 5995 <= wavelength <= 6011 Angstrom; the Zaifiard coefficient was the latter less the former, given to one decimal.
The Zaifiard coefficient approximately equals -1.1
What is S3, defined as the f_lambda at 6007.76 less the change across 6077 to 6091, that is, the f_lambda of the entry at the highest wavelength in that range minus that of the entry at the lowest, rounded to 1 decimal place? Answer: 19.8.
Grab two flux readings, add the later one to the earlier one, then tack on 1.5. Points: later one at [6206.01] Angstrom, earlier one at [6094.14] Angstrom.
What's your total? 40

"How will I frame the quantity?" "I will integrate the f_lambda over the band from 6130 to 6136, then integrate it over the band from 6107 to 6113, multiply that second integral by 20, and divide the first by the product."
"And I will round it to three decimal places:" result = 0.044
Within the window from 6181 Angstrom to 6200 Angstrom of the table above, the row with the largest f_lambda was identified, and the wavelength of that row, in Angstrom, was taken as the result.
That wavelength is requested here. 6184.61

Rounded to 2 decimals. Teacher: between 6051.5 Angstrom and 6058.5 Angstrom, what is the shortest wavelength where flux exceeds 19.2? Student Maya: 6052.19 Angstrom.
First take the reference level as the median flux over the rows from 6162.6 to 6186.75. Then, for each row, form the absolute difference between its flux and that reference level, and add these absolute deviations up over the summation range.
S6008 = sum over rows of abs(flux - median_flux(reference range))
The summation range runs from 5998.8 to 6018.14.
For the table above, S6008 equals 22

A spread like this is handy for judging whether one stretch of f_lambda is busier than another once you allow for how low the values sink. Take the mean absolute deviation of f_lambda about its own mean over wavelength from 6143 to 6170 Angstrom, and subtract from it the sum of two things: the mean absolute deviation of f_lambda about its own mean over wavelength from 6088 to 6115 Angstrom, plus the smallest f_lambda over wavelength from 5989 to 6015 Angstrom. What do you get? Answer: -15.9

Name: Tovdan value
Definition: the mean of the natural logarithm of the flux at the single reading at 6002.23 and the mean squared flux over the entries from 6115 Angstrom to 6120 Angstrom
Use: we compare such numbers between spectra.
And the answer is 177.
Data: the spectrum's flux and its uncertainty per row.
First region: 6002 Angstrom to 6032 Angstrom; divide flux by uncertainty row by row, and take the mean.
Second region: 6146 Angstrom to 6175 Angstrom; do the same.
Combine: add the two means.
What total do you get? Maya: 24.3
